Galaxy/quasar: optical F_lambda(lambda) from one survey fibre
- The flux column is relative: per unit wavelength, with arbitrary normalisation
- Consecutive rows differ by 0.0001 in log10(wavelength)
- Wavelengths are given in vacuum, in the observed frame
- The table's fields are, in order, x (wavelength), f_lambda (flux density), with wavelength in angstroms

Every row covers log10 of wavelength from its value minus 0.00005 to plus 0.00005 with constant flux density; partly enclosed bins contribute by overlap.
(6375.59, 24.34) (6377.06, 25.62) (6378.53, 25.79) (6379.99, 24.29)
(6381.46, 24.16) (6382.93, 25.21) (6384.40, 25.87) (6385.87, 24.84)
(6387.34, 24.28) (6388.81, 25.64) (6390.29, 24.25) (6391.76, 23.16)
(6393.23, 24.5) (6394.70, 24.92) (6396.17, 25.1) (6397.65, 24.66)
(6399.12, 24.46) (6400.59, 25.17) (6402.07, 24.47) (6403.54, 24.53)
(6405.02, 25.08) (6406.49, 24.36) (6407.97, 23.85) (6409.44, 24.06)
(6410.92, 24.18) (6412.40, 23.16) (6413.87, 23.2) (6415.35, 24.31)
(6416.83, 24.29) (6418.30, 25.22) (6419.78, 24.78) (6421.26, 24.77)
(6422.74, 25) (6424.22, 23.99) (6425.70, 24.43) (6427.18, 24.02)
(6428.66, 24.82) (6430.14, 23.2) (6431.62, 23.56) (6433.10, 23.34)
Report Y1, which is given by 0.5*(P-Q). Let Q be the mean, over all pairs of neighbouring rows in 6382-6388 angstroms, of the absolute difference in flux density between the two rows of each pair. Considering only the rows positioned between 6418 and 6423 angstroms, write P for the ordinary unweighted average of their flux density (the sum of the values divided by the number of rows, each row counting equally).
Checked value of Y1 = 12.1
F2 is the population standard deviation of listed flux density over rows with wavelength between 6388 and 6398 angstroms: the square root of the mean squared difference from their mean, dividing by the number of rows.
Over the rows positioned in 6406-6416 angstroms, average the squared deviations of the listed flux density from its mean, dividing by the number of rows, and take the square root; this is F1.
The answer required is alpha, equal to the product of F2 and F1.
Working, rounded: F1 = 0.47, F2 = 0.72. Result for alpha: 0.34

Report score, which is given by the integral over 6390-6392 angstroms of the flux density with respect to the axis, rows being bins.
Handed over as 47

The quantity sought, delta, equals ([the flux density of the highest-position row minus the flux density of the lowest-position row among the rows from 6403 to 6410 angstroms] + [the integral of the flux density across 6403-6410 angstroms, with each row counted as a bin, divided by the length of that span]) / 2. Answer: 12.0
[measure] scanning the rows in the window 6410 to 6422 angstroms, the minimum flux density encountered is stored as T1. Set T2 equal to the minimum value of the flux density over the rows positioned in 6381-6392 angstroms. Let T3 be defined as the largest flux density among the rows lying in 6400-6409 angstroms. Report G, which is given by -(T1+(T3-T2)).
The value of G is -25.2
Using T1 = 23.16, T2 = 23.16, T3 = 25.17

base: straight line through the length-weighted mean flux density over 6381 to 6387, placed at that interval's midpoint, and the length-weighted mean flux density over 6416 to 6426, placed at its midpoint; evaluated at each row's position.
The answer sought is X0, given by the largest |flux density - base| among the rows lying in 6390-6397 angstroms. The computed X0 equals 1.8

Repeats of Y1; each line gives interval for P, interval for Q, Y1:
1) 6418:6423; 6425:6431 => 12.0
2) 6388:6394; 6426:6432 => 11.7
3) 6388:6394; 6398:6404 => 11.9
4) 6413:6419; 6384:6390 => 11.6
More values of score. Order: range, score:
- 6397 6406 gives 223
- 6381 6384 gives 75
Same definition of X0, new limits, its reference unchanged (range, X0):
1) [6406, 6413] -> 1.6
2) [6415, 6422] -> 0.6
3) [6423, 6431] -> 1.4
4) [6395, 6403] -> 0.4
